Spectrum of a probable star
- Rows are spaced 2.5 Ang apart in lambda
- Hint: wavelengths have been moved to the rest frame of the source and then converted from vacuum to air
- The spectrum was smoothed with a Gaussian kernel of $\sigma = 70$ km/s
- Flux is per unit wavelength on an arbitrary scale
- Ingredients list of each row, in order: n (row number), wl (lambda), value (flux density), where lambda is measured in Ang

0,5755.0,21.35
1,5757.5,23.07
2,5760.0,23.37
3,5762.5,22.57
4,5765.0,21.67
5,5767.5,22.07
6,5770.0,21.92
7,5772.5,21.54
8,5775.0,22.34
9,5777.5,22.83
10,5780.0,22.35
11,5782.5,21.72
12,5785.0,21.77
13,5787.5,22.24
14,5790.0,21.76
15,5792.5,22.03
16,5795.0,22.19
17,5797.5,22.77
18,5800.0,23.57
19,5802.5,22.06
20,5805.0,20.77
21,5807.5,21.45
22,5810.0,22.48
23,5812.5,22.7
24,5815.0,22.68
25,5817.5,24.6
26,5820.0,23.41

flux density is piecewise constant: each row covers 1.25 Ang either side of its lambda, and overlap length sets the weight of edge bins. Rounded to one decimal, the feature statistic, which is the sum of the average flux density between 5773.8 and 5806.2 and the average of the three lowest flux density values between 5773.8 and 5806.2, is 43.6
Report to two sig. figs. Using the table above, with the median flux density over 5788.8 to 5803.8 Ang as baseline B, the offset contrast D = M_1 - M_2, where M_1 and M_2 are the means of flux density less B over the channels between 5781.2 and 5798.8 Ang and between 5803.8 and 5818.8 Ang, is -0.38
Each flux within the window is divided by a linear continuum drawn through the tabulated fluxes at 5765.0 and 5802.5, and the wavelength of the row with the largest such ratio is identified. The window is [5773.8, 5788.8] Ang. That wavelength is 5777.5 Ang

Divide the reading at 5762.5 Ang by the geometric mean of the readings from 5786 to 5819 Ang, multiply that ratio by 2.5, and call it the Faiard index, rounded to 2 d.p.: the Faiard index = 2.52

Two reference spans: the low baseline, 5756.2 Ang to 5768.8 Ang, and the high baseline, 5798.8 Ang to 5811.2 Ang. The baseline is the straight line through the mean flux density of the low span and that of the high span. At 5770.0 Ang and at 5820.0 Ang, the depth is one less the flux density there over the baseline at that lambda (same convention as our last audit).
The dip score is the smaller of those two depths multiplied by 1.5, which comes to -0.10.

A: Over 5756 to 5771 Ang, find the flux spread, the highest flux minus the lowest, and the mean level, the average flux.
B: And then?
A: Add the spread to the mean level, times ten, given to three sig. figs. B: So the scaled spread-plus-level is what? 241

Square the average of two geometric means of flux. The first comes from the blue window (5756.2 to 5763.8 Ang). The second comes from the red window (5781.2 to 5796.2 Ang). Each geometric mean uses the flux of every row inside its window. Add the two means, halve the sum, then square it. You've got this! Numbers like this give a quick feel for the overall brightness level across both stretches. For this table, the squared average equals 505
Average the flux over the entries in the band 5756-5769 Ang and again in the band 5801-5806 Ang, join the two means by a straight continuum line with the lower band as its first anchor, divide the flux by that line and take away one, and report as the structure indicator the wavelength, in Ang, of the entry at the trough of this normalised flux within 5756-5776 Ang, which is 5765.0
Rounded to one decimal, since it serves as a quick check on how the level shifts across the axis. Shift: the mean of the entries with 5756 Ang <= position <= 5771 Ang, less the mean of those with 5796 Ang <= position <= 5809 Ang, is 0.3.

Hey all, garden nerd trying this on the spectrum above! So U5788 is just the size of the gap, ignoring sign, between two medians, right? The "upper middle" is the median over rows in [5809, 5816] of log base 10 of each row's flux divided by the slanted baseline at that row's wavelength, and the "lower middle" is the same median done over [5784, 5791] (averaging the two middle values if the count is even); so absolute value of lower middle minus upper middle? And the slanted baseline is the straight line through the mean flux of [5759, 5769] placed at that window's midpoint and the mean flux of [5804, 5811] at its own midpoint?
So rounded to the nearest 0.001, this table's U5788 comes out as 0.027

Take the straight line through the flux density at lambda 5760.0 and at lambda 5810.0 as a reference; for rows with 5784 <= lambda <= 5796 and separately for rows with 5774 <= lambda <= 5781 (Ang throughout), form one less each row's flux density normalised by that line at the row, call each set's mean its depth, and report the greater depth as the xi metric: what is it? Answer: 0.037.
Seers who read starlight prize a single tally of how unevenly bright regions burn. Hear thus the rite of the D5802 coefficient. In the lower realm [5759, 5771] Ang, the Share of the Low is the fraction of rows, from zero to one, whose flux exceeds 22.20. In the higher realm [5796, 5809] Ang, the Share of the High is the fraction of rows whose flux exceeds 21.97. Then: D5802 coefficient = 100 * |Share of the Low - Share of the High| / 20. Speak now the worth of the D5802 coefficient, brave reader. 1.00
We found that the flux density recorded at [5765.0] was 21.67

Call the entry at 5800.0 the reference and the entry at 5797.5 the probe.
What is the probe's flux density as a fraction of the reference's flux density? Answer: 0.97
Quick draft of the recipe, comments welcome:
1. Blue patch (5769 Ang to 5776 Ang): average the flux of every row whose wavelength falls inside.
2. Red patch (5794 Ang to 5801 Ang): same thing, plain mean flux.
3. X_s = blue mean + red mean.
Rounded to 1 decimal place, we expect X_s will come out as 44.8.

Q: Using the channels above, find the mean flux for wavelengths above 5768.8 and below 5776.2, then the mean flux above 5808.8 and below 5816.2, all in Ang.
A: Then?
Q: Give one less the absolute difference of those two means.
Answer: 0.31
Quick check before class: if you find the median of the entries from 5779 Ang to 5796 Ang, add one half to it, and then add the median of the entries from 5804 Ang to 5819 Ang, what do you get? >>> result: 45.1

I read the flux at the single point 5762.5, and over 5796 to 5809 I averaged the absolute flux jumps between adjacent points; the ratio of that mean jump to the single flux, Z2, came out 0.0474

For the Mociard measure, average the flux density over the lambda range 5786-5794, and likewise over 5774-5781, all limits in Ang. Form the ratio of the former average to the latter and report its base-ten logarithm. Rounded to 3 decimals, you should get -0.010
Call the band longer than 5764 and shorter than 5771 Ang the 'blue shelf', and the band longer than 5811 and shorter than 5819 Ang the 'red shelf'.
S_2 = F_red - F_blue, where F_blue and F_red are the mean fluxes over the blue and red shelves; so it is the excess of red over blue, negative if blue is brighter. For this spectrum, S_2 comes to 1.4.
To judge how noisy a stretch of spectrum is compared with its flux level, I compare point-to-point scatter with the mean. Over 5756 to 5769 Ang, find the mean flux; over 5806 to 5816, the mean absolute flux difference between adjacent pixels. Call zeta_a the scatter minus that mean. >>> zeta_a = -22.1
